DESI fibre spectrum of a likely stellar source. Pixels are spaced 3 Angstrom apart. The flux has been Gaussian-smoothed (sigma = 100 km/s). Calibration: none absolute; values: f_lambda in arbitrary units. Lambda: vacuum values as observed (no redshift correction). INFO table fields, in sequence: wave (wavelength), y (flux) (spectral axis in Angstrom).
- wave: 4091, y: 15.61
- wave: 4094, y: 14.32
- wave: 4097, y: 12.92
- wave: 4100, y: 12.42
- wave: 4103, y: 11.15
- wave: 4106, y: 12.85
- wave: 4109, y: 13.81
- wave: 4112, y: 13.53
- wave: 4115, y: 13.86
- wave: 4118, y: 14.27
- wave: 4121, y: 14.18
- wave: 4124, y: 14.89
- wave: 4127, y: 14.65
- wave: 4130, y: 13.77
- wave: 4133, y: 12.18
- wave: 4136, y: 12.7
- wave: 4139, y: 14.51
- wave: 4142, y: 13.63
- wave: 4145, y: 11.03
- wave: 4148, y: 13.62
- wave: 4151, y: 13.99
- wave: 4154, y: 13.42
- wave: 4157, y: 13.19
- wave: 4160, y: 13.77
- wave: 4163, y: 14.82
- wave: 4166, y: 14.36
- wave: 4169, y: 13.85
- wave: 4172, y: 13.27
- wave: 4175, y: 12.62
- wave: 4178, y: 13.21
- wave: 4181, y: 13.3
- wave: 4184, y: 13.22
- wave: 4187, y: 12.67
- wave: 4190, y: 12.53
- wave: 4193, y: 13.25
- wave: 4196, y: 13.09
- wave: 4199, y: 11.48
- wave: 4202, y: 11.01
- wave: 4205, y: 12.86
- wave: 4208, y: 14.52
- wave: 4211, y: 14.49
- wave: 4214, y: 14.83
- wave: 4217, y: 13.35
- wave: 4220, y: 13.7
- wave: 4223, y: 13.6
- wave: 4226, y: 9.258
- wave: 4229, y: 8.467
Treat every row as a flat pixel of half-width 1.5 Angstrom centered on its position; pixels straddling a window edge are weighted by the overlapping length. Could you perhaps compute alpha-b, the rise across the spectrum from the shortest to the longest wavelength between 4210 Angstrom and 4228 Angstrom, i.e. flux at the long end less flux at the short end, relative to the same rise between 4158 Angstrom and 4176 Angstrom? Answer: 5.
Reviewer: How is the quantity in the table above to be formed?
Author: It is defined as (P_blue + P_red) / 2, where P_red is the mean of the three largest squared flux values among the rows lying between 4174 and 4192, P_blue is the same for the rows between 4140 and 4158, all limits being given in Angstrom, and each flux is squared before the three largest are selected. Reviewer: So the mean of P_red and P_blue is 182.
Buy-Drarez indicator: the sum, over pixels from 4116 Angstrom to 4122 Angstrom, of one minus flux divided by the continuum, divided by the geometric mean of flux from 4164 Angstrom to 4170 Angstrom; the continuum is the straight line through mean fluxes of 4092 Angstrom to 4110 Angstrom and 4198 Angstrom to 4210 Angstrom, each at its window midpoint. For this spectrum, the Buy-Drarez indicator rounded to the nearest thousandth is -0.015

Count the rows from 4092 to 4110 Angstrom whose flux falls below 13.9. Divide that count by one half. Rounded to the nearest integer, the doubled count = 10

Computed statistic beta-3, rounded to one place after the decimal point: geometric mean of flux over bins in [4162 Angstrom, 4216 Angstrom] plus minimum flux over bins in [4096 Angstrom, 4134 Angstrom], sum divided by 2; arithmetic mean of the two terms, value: 12.2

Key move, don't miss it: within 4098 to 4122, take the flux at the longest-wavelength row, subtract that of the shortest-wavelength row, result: 1.8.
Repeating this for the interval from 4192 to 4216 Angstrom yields 1.6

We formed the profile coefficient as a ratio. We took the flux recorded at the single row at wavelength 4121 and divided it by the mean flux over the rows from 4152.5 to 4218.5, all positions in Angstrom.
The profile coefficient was 1.06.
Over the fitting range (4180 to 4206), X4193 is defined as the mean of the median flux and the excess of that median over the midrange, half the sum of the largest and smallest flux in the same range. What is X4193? 6.78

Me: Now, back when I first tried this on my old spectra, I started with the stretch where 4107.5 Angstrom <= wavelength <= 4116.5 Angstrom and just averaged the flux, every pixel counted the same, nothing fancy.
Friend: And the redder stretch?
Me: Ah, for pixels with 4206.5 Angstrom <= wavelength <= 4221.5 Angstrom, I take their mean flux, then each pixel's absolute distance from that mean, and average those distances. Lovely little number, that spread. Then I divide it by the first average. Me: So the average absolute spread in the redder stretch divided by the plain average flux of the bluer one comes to 0.04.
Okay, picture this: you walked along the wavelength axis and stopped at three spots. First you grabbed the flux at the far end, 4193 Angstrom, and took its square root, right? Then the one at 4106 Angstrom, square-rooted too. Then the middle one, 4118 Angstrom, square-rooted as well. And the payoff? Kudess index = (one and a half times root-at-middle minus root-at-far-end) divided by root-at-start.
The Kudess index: 0.57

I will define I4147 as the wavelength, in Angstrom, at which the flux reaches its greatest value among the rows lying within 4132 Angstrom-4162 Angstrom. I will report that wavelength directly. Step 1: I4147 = 4139 Angstrom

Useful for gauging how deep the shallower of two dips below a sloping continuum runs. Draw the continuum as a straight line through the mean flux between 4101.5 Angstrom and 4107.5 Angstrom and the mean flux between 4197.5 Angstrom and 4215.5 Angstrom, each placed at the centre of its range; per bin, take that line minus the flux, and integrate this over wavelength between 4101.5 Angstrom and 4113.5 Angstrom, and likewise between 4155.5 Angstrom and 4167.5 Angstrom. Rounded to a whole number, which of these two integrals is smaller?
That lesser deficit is -16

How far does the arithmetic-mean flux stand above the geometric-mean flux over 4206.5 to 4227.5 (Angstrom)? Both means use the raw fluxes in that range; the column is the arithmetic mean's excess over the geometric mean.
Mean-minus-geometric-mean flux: 0.14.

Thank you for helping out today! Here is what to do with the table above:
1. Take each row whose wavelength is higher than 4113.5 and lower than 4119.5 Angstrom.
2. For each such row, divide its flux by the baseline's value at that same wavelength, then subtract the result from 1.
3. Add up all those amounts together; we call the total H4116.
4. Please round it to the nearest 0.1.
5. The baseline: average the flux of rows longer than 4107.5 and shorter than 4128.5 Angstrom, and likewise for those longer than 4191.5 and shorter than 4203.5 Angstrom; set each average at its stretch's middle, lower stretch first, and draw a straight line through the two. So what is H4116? 0.0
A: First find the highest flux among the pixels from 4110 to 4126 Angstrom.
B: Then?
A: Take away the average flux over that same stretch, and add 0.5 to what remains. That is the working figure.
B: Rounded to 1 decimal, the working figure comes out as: 1.2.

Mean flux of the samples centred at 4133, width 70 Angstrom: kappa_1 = 13.5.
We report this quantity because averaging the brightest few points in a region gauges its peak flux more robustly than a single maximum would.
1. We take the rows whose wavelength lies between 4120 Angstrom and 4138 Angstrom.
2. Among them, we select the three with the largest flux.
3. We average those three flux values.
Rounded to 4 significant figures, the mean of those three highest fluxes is 14.57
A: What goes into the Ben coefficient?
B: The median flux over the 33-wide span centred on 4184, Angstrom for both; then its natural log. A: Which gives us 2.58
